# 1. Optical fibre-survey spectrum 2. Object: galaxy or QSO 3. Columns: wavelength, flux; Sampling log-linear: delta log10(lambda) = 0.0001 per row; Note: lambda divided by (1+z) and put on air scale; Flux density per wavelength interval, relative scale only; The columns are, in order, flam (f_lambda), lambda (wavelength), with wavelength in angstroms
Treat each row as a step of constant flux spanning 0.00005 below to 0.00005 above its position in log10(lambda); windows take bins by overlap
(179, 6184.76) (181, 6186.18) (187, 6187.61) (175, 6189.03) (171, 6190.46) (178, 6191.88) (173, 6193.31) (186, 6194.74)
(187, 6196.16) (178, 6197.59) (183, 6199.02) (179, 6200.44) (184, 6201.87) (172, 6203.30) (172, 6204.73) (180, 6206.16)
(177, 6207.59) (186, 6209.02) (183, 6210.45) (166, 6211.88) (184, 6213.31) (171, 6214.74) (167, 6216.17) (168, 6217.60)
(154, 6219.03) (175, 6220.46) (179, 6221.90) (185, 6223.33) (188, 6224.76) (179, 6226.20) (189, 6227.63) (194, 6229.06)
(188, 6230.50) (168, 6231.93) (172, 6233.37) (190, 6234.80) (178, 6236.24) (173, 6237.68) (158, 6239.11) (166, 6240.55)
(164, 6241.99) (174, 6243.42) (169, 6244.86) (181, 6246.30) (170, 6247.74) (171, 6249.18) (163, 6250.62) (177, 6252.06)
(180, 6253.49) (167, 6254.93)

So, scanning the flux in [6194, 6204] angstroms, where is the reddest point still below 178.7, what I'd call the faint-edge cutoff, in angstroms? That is 6203.30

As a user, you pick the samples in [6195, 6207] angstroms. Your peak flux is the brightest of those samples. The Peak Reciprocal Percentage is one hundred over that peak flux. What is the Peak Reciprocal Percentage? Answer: 0.535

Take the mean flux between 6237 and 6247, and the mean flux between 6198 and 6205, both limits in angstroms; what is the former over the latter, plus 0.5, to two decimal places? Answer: 1.45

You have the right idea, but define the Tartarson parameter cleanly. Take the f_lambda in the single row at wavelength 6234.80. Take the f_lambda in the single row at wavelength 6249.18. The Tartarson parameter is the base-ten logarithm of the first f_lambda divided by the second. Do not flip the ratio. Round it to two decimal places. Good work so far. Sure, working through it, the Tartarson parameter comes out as 0.05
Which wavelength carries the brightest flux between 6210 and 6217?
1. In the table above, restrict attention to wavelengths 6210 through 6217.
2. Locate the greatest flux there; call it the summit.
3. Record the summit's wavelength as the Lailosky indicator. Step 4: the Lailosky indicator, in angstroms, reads 6213.31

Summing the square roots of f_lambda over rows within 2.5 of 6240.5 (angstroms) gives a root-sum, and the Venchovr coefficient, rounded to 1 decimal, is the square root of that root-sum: 6.2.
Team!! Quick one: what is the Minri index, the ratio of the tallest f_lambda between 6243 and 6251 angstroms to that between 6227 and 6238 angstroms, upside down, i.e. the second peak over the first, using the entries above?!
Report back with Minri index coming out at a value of 1.07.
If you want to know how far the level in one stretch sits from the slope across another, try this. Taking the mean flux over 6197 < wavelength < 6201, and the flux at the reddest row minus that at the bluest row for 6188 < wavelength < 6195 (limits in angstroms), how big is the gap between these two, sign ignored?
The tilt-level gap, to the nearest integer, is 169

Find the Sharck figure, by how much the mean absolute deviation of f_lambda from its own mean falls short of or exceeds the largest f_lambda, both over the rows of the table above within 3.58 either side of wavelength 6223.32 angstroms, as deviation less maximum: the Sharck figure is -184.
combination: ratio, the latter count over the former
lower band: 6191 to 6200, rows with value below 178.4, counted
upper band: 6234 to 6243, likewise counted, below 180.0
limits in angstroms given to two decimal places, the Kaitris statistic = 1.67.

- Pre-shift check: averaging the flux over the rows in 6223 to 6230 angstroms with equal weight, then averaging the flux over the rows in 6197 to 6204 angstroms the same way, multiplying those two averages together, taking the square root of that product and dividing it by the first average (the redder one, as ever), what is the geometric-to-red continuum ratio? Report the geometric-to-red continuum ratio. 0.98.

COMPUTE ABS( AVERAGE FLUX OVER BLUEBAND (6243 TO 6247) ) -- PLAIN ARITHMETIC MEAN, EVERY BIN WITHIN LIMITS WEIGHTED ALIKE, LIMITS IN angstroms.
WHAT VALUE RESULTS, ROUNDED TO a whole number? 175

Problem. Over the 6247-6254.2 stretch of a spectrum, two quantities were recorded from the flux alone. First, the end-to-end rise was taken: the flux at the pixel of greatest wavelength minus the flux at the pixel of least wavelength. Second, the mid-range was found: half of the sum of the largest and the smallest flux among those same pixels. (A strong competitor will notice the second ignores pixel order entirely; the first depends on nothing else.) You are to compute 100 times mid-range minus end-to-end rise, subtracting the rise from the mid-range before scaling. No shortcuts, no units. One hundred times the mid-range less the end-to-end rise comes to 16150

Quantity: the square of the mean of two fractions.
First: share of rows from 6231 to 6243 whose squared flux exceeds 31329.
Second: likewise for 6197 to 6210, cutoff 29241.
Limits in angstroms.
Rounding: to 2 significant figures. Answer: 0.39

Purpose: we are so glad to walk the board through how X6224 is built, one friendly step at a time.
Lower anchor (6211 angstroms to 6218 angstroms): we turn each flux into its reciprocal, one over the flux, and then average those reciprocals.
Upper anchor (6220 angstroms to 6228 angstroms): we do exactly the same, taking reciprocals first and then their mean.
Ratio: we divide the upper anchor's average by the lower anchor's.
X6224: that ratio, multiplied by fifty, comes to 46.9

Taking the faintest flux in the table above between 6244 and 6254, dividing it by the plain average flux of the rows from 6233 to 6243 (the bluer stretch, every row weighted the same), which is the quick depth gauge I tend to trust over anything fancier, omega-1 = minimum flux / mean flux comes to 0.95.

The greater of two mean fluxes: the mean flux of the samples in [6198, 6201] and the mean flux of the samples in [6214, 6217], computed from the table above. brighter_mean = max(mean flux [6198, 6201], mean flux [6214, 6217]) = 181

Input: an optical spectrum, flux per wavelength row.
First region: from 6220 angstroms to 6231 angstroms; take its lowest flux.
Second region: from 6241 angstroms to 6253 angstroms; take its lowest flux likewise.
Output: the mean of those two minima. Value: 169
